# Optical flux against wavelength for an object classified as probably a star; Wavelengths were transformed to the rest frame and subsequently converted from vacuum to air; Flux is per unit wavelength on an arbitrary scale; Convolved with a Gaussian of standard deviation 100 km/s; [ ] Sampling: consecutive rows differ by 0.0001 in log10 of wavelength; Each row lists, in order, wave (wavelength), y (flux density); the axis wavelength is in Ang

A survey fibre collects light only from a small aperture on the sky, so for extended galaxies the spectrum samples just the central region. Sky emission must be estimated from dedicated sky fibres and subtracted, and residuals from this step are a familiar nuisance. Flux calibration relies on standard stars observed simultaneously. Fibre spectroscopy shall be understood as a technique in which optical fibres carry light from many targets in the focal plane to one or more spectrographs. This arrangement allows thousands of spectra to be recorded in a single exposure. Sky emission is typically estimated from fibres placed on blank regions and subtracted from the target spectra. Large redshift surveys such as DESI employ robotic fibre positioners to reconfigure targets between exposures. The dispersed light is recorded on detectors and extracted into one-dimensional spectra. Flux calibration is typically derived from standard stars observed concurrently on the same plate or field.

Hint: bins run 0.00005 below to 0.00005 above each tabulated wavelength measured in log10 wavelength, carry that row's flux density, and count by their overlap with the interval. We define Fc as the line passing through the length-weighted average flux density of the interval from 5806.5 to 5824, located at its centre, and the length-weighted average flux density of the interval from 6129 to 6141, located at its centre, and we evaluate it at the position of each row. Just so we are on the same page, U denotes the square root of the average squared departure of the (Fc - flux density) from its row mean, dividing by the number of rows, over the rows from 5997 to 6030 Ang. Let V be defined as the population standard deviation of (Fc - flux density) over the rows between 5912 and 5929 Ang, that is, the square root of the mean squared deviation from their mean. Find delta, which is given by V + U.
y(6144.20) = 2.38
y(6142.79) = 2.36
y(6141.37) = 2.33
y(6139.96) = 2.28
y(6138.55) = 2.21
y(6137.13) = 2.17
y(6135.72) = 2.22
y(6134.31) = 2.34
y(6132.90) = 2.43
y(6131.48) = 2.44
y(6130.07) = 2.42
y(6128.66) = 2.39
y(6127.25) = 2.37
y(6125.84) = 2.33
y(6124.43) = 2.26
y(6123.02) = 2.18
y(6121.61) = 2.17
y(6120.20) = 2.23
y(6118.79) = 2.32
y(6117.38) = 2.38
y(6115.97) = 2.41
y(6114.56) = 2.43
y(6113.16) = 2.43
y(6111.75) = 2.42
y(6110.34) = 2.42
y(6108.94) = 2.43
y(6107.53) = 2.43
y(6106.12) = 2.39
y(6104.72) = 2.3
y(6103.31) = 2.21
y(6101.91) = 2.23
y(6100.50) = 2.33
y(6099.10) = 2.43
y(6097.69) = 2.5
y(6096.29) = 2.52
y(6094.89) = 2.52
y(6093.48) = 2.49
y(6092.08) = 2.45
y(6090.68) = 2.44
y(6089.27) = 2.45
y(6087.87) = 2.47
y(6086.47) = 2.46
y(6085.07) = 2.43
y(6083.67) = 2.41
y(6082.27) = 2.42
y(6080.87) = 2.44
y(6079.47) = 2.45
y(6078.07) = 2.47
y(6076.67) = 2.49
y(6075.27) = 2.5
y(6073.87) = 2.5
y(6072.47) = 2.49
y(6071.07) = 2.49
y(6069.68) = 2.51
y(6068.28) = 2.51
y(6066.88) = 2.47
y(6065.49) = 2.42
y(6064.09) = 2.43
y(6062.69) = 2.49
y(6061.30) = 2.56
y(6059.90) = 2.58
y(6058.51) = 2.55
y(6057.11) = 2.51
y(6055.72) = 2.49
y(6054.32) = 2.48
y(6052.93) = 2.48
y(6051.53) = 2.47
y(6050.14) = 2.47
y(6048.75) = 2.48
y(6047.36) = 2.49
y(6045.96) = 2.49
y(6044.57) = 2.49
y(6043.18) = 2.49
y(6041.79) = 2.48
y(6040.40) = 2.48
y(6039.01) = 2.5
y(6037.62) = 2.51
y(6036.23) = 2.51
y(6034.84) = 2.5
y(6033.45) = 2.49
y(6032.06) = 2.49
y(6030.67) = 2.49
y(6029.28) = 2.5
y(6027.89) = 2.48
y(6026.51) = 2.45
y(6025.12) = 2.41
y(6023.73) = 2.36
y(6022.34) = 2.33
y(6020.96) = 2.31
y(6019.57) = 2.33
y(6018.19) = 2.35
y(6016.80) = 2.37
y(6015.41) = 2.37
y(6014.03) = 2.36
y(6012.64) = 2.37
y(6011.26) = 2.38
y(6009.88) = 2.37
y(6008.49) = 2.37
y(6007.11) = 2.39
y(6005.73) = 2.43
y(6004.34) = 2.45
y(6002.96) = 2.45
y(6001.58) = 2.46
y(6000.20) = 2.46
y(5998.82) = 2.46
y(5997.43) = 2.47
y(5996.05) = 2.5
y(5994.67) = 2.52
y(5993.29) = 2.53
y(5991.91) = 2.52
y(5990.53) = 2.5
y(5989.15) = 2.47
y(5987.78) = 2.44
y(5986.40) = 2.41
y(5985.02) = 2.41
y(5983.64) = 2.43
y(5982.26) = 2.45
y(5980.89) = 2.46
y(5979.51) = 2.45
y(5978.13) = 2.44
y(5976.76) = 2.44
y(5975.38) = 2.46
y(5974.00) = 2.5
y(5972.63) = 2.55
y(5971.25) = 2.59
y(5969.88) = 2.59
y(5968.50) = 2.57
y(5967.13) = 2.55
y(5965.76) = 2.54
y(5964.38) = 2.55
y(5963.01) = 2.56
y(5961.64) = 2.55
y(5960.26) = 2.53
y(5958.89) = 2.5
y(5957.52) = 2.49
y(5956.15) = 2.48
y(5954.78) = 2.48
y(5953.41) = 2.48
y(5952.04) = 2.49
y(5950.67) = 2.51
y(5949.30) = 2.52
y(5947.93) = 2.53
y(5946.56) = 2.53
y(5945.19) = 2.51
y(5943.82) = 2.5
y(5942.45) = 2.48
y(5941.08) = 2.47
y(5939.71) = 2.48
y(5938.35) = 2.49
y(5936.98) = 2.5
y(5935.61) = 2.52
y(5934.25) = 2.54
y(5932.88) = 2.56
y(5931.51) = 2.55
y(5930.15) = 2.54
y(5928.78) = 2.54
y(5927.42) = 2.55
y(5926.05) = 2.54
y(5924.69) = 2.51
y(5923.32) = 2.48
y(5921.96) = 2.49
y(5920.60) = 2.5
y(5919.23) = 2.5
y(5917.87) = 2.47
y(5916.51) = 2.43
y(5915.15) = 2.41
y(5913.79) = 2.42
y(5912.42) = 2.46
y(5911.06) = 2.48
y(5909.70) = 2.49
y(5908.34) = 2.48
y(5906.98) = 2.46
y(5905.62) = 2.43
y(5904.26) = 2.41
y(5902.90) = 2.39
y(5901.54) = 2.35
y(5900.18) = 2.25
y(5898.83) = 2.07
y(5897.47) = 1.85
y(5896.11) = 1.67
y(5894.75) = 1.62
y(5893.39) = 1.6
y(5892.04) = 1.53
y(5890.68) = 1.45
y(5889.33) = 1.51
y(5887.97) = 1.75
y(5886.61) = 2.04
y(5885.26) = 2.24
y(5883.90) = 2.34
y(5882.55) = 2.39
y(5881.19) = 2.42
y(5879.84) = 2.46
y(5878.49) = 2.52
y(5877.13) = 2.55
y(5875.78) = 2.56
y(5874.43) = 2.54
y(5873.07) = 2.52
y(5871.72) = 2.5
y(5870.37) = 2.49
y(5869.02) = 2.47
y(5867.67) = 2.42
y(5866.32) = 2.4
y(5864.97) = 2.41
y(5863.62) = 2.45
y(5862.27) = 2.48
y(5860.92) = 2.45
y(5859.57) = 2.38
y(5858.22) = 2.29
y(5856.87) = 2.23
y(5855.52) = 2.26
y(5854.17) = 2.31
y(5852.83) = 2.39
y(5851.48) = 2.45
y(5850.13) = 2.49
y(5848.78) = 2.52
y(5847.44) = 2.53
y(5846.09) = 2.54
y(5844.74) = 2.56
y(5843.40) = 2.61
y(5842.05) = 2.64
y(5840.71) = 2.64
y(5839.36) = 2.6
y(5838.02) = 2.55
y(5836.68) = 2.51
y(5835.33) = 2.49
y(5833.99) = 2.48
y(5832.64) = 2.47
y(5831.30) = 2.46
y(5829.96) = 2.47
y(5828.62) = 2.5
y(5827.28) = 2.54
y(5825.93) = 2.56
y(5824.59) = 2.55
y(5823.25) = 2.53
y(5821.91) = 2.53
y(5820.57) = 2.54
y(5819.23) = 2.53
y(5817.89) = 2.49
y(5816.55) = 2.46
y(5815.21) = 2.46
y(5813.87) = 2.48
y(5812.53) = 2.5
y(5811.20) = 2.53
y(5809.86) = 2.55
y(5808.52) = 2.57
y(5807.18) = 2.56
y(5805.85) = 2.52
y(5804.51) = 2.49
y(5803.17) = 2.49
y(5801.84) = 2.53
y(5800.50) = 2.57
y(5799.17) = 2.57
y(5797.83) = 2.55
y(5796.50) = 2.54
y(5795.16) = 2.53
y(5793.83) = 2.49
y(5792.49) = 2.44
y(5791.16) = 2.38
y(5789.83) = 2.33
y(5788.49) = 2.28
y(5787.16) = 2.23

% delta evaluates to 0.10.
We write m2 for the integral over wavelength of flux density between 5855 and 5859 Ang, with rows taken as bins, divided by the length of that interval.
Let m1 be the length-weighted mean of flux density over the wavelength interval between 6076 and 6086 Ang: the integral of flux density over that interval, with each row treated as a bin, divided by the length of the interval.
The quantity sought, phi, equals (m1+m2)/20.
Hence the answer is 0.235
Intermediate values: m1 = 2.45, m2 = 2.26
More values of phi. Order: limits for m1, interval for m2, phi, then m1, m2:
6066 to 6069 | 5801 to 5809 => 0.251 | 2.49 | 2.53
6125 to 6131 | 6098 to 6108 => 0.236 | 2.38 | 2.33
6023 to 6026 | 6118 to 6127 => 0.232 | 2.38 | 2.26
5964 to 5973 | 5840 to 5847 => 0.258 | 2.56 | 2.59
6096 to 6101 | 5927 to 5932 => 0.250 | 2.44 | 2.55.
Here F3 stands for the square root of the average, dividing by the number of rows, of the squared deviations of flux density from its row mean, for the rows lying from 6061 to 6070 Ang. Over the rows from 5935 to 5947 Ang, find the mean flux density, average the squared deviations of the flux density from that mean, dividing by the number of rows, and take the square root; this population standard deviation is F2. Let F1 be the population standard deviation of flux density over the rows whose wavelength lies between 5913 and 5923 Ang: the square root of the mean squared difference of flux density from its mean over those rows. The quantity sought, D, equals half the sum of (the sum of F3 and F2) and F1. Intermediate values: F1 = 0.036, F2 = 0.019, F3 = 0.05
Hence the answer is 0.050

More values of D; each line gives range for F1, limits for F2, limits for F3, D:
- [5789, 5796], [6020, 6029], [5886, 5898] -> 0.155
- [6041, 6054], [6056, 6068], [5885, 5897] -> 0.156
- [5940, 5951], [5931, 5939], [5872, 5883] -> 0.053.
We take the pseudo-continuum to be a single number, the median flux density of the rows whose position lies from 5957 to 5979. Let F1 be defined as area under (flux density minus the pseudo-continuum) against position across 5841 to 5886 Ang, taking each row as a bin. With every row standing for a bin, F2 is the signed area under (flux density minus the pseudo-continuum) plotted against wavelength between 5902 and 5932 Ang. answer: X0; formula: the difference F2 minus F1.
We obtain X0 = 2.3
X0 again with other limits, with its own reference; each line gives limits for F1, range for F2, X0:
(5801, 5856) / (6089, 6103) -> 0.3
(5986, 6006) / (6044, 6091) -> -1.7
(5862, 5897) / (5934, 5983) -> 10.3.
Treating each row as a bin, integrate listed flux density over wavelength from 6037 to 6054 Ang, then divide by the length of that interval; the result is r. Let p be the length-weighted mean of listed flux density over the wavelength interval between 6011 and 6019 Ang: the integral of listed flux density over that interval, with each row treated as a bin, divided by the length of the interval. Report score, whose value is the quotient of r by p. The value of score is 1.05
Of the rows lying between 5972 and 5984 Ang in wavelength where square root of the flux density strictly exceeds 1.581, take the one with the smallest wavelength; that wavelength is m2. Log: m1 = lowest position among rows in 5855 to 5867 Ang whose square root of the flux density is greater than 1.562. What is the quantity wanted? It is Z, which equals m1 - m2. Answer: -111.7 Ang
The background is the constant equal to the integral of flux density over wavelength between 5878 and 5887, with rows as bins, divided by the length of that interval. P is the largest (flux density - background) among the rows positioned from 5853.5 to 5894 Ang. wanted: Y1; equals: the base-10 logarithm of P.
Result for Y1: -0.68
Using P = 0.21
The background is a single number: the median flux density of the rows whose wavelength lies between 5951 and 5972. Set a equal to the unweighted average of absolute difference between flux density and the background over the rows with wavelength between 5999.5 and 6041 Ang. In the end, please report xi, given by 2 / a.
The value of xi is 17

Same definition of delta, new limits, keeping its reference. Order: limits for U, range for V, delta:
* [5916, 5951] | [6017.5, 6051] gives 0.10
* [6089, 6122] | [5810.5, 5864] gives 0.18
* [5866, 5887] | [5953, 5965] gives 0.16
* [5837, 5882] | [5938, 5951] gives 0.12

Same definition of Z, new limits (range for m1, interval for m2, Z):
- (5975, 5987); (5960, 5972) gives 15.1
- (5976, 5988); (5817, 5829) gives 157.5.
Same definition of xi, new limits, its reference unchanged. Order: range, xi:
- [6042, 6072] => 37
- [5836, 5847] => 41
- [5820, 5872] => 25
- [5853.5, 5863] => 10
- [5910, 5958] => 45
